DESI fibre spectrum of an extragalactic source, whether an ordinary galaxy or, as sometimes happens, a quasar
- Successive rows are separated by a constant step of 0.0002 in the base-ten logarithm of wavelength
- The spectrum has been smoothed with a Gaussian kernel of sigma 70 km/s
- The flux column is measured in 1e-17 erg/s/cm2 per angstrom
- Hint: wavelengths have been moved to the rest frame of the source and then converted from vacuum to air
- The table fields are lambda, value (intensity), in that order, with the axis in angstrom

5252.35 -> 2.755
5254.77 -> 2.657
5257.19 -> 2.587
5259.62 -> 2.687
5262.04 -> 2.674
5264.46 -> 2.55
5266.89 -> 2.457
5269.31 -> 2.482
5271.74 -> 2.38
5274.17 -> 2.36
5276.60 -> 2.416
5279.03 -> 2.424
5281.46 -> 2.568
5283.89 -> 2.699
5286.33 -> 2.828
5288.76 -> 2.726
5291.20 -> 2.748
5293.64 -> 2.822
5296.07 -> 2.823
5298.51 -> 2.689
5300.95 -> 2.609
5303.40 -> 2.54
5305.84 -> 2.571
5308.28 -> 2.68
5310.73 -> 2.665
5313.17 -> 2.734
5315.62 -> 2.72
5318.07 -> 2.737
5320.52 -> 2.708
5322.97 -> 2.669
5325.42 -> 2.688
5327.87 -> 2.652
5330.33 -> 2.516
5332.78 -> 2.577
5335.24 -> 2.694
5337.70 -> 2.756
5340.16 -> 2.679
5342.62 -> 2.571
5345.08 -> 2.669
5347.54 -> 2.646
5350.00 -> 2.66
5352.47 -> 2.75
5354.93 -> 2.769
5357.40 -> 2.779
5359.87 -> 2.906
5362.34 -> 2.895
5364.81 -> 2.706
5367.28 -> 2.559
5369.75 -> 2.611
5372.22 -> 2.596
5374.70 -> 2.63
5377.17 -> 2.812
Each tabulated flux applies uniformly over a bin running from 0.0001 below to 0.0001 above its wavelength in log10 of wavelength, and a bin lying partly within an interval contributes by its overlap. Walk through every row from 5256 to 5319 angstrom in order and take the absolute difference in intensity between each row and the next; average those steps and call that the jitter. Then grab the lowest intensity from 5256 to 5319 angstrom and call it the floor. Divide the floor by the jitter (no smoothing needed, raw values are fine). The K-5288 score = 35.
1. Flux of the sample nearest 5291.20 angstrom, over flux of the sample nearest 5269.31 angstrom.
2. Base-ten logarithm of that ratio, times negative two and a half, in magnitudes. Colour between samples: -0.11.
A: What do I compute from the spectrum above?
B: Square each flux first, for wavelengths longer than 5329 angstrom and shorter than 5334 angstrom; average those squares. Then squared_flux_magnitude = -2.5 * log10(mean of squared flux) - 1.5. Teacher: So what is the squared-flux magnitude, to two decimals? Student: -3.53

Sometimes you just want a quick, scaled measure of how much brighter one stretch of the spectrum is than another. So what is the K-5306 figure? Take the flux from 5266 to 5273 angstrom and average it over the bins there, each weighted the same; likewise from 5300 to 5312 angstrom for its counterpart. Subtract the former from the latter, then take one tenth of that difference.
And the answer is 0.017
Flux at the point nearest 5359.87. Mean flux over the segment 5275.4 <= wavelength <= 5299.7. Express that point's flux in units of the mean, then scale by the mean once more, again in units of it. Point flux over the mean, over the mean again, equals 0.406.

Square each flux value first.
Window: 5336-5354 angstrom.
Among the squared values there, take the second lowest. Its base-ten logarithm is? 0.85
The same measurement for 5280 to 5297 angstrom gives 0.86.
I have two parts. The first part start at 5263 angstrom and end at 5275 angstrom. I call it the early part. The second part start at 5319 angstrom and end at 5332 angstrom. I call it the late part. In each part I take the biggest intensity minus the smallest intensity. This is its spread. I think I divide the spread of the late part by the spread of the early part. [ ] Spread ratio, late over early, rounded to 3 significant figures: 1.01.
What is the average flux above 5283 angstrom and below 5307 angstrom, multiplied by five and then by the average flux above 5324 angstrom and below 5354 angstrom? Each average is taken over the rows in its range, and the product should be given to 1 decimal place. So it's 35.9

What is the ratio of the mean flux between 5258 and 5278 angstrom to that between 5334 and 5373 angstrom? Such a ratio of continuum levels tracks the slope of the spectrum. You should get 0.925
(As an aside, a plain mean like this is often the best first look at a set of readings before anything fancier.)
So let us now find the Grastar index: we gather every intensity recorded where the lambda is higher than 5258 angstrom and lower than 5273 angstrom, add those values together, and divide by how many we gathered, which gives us 2.538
